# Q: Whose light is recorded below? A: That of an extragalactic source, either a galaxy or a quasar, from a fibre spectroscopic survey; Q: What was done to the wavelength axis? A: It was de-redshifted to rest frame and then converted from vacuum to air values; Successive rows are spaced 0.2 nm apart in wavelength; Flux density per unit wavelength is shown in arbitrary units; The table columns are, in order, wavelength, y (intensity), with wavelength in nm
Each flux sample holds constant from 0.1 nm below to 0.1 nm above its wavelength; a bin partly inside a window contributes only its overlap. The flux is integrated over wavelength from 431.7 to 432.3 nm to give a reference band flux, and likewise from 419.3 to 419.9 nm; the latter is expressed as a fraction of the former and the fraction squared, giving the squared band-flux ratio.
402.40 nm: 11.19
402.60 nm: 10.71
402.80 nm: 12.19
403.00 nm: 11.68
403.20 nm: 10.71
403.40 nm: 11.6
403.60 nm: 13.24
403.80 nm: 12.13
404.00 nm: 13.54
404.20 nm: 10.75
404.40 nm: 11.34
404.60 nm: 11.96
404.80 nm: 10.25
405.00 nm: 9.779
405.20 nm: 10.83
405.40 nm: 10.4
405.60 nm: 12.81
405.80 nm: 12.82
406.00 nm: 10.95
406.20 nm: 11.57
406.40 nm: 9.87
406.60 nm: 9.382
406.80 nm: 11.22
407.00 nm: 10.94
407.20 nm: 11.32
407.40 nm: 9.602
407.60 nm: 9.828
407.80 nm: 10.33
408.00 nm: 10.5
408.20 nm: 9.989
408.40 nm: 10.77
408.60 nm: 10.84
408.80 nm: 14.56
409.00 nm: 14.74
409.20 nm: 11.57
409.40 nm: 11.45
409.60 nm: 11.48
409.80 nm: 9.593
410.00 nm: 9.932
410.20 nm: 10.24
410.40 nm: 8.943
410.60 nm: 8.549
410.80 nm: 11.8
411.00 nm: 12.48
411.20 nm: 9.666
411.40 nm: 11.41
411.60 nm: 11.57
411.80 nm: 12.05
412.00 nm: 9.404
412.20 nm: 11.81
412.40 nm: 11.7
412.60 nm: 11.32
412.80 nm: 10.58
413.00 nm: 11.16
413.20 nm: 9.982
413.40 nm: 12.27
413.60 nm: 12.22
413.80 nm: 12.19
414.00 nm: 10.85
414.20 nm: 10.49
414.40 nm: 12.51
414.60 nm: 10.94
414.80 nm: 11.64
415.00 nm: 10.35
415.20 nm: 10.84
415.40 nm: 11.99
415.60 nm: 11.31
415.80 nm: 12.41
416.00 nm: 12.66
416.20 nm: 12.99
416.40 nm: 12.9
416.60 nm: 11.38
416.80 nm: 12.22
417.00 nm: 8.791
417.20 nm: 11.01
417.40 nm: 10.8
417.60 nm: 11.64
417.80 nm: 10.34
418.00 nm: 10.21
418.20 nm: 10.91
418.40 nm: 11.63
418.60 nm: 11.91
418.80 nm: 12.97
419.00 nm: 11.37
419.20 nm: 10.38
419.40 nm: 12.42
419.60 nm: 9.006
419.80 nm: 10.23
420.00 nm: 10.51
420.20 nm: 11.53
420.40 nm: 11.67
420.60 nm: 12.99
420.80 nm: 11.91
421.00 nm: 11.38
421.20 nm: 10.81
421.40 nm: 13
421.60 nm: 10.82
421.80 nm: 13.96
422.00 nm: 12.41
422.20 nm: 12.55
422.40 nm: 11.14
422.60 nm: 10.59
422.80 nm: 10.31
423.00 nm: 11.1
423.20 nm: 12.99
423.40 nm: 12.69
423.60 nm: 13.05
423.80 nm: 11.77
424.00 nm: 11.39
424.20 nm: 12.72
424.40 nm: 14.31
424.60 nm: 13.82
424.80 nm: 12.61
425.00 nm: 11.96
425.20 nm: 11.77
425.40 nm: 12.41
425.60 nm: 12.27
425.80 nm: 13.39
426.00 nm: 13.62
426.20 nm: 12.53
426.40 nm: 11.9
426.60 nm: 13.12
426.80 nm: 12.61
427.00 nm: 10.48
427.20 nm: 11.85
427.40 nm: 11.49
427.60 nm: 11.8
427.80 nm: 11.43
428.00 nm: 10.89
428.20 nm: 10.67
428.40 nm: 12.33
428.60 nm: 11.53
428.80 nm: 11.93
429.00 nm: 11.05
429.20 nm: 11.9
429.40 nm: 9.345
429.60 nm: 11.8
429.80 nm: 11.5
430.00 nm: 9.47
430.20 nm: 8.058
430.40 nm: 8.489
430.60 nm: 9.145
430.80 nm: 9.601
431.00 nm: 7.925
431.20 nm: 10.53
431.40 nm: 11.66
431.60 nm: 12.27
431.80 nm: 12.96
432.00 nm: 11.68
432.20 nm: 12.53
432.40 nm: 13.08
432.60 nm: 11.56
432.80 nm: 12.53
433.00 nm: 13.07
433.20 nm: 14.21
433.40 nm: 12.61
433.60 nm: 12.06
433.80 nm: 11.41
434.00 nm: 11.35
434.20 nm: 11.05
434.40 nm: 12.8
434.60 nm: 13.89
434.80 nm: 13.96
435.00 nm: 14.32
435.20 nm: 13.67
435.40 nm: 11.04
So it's 0.73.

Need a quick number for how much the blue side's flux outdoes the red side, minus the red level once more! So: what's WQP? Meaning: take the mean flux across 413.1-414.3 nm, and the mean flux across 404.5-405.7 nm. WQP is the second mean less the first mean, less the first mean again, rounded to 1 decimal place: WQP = -11.7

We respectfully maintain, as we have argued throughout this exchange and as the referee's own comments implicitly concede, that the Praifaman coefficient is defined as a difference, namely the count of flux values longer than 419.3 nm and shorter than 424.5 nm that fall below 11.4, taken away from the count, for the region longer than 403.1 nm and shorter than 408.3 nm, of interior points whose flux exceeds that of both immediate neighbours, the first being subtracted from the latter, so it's -2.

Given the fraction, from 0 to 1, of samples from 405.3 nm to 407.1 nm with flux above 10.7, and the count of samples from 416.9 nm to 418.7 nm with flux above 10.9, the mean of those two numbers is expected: 2.83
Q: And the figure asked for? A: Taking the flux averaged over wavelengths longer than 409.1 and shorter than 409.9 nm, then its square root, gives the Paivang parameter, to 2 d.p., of 3.32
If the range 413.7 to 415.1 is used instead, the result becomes 3.36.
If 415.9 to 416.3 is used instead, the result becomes 3.58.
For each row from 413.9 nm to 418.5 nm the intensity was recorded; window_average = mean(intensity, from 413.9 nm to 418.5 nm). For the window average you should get 11.3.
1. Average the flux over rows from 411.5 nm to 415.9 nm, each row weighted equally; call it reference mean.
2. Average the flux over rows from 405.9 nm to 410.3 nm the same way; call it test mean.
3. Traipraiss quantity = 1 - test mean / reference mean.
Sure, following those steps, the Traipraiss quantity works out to 0.04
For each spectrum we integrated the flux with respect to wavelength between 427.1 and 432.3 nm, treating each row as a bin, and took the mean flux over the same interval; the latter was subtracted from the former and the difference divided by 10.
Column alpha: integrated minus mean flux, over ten 4.58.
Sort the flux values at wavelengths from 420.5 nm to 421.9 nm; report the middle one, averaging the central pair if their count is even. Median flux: 11.9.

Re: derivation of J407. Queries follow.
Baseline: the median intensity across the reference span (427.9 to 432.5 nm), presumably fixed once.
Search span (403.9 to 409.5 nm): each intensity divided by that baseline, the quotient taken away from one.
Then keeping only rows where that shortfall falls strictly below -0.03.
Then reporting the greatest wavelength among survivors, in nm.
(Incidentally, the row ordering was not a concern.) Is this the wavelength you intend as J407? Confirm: 409.00 nm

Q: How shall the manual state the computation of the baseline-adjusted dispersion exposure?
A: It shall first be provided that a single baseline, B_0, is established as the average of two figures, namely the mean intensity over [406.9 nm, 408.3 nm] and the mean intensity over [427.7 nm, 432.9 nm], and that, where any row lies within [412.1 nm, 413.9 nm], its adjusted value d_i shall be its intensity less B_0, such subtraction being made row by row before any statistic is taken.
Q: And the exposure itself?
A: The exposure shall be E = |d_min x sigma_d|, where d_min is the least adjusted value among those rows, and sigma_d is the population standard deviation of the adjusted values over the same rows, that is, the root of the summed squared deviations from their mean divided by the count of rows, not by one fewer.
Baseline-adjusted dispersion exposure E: 0.52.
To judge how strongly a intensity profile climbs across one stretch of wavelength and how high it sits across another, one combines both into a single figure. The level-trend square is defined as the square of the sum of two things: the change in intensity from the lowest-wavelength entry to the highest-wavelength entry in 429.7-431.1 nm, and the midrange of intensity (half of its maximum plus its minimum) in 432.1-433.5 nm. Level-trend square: 87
